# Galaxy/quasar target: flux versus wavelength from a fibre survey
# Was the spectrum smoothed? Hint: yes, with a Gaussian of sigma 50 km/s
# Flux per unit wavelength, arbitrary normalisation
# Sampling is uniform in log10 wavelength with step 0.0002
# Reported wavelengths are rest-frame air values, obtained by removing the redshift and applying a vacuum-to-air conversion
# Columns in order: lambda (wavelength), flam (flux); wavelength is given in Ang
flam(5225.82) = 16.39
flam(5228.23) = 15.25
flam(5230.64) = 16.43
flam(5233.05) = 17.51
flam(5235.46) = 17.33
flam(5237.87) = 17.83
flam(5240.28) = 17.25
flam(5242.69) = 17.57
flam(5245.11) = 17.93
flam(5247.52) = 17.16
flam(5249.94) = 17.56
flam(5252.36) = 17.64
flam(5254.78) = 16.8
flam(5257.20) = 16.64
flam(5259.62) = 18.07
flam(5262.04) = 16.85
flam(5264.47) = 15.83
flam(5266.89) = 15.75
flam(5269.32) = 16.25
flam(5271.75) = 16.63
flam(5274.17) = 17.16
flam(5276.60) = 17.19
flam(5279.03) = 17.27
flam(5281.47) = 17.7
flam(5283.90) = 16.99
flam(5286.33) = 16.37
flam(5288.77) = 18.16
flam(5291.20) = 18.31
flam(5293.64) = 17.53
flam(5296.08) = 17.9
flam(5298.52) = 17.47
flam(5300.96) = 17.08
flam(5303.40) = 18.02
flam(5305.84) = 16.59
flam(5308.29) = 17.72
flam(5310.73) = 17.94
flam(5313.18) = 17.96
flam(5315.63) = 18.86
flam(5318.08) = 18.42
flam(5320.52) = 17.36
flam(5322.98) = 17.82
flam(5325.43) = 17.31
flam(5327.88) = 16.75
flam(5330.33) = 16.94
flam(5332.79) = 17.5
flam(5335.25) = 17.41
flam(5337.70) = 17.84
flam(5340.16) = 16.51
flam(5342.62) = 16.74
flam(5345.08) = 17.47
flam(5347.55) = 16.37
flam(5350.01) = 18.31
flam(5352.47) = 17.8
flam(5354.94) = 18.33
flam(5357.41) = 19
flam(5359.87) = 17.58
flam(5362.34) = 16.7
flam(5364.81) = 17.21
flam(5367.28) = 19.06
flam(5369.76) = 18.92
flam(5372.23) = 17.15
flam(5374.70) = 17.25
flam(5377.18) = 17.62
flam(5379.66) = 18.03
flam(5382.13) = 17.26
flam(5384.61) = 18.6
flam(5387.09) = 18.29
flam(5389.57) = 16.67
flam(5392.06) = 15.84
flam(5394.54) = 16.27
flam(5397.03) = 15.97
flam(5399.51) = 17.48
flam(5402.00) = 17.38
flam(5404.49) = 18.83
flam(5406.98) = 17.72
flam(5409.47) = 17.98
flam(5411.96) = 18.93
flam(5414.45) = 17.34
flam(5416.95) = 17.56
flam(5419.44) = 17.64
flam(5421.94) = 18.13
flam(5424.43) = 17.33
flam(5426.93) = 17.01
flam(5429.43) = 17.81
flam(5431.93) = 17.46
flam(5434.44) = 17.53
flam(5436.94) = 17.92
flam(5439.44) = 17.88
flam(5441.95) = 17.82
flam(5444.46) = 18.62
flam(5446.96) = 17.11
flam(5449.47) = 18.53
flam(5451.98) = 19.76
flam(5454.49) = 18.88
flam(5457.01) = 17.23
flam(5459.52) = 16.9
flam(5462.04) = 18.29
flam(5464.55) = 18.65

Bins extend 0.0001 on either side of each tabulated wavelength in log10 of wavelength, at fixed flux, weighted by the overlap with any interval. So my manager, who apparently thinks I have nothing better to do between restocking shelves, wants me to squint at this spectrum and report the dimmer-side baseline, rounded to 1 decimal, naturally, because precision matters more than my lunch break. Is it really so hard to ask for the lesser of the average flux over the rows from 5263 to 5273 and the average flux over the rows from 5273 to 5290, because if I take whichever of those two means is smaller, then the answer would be 16.1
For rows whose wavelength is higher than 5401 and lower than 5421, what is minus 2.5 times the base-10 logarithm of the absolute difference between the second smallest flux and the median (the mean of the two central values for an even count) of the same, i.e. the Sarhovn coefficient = 1.3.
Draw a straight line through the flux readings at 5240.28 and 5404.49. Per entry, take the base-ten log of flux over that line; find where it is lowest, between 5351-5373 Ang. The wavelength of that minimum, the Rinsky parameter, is 5362.34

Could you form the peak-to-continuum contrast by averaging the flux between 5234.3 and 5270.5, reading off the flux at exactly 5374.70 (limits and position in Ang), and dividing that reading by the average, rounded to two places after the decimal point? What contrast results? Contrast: 1.01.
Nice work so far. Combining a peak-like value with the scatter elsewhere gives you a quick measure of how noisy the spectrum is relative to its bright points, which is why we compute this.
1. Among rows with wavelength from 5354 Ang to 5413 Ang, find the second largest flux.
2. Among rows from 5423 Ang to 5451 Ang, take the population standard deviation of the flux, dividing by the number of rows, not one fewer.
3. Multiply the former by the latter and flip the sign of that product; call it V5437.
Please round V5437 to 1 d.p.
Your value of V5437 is -9.4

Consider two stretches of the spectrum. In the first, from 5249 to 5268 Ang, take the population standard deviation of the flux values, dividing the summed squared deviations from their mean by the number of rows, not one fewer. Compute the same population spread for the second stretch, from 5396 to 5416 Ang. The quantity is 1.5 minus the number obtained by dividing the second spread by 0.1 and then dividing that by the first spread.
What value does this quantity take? -9.7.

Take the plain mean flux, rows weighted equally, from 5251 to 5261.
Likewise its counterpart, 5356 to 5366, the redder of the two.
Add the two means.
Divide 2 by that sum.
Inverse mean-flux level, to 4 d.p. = 0.0573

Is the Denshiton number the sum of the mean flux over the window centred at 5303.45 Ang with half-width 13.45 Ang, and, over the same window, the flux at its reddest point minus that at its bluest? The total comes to 18.3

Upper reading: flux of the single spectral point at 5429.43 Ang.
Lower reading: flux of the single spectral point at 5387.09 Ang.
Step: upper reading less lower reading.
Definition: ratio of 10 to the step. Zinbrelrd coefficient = -21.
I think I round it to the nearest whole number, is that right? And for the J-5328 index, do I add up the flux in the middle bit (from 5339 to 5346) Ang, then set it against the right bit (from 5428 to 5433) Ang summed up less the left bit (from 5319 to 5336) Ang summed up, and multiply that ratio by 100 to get -59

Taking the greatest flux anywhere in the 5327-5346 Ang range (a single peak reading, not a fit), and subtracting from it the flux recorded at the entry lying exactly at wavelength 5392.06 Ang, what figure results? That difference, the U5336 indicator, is 2.0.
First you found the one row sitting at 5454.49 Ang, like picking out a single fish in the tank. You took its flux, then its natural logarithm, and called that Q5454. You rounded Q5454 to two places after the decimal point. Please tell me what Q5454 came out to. 2.94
